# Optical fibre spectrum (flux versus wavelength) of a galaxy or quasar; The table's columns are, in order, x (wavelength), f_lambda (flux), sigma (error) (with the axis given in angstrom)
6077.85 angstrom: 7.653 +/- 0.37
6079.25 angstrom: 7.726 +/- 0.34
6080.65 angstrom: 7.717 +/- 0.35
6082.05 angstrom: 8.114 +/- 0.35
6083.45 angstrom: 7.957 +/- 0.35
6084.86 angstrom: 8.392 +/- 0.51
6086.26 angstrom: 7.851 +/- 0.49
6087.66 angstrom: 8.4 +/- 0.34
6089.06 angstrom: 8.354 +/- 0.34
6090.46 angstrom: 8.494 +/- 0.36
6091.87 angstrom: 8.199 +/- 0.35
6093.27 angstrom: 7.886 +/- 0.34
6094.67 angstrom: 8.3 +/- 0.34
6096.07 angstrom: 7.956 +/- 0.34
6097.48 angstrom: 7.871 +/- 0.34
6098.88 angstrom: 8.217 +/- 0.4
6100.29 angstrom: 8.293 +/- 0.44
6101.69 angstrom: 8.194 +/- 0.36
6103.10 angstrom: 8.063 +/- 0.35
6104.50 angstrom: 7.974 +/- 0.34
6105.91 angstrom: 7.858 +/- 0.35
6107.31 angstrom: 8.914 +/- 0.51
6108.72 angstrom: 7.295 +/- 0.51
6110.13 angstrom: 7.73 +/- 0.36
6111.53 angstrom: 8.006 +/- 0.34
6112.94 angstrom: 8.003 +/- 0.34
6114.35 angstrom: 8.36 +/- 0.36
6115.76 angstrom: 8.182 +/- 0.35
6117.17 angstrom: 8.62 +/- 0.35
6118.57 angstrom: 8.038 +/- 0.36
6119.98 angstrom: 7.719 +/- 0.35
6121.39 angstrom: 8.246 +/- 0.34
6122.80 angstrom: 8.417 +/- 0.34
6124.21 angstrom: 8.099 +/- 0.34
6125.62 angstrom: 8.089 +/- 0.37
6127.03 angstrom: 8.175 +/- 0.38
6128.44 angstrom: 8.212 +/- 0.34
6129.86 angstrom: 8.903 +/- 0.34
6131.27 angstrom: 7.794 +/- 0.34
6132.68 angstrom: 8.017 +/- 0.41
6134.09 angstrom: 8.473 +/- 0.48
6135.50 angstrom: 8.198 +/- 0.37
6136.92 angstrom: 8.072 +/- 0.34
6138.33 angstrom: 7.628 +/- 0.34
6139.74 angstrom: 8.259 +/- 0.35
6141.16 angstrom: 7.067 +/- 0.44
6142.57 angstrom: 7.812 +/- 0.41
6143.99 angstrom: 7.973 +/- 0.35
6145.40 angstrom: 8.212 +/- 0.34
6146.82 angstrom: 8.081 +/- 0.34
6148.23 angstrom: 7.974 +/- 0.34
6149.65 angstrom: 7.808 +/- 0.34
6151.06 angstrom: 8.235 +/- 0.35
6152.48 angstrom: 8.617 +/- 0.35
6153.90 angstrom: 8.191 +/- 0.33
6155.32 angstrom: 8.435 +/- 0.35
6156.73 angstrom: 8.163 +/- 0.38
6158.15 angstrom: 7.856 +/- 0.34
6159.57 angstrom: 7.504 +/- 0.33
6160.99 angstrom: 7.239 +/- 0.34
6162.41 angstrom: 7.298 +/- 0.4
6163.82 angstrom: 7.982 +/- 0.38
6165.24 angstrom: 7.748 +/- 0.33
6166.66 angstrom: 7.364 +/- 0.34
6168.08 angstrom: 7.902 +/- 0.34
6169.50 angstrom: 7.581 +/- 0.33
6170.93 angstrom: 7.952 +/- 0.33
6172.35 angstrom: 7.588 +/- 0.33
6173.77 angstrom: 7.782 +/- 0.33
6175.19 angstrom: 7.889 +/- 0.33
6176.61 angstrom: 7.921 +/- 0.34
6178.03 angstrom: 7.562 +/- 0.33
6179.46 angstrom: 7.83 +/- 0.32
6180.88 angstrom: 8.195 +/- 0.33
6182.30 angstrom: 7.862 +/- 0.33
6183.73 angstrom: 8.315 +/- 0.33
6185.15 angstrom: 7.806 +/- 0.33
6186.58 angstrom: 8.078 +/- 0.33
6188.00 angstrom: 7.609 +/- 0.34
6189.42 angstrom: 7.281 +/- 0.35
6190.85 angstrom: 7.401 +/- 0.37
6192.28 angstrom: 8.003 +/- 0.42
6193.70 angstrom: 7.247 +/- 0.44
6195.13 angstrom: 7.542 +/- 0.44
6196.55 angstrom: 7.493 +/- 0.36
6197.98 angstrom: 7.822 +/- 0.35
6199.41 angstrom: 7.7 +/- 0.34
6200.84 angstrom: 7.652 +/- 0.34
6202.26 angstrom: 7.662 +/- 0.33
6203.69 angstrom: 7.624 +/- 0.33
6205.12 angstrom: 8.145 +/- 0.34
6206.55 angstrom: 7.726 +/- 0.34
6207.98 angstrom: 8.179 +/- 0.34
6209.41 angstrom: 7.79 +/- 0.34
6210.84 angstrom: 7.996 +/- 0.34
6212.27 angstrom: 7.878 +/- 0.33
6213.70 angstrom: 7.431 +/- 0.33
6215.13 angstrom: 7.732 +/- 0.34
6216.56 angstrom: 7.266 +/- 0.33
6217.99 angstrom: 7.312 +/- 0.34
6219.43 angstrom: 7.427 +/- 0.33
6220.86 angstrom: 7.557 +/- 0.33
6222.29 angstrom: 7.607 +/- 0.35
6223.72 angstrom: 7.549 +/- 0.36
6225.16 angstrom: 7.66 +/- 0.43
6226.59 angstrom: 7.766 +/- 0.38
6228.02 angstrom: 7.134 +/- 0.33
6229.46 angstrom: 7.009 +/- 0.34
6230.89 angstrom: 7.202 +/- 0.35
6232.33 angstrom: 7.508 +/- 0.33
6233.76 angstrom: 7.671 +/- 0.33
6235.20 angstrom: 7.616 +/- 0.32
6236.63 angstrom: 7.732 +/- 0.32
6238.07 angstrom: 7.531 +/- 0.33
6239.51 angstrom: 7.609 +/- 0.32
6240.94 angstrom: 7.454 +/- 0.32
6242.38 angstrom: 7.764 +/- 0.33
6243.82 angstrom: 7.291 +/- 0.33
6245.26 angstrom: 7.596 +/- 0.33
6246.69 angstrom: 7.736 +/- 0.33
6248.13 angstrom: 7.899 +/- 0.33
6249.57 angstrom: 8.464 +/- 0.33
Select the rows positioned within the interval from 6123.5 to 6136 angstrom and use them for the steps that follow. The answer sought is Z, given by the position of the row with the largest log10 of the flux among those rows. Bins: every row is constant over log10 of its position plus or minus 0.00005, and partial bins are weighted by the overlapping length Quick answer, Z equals 6129.86 angstrom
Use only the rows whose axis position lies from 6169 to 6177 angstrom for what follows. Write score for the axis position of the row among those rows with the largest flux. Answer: 6170.93 angstrom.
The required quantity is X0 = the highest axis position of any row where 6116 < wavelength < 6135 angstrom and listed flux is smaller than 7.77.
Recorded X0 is 6119.98 angstrom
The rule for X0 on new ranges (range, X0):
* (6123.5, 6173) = 6172.35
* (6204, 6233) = 6232.33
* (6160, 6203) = 6202.26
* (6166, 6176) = 6172.35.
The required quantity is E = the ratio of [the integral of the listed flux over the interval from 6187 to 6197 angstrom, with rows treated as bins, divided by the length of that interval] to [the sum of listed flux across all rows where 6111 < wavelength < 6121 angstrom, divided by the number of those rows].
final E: 0.93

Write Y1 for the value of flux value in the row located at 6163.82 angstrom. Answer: 7.982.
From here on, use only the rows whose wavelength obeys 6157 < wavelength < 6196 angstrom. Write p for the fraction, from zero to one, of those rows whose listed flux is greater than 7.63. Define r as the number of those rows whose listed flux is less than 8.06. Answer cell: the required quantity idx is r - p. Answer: 23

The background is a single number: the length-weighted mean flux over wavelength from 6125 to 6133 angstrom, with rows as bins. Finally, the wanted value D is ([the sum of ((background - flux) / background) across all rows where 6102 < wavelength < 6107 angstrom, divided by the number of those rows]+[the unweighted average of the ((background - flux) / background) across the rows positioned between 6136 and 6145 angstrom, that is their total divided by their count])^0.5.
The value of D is 0.28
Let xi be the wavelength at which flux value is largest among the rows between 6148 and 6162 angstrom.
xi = 6152.48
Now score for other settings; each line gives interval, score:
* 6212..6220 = 6212.27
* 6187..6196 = 6192.28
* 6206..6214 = 6207.98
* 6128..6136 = 6129.86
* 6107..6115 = 6107.31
